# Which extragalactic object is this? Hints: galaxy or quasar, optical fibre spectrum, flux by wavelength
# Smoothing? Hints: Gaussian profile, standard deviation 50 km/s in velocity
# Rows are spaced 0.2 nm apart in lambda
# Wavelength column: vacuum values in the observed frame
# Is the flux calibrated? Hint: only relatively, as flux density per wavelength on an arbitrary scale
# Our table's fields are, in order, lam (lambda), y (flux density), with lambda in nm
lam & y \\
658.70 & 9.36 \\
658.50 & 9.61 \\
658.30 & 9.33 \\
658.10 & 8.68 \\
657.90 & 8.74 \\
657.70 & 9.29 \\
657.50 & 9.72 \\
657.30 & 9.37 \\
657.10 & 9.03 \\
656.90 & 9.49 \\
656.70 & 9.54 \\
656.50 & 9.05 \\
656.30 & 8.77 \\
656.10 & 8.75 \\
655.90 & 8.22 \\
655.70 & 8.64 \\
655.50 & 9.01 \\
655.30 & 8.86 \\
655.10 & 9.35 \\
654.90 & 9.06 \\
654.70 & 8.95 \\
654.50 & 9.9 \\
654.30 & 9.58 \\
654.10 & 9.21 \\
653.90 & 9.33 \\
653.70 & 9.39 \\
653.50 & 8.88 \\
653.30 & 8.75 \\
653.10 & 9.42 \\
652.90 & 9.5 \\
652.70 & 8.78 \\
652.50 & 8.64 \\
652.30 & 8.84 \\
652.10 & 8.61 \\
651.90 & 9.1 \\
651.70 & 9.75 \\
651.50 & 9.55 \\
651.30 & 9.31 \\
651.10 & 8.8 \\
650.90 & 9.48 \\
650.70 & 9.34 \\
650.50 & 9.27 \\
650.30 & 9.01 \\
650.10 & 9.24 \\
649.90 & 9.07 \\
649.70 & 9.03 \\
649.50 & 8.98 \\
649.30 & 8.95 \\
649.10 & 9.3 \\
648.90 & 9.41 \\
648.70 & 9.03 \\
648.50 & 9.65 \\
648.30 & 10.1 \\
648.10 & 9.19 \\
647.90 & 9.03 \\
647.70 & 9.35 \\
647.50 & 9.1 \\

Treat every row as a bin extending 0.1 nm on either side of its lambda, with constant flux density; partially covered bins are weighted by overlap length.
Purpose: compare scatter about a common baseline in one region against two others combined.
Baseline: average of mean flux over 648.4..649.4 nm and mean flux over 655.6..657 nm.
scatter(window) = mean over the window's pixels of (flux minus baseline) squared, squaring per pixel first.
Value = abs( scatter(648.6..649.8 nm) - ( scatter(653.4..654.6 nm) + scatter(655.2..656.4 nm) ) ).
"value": 0.36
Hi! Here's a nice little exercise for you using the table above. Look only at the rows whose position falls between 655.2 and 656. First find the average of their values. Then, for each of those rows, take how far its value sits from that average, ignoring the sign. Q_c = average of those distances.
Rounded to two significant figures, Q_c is 0.25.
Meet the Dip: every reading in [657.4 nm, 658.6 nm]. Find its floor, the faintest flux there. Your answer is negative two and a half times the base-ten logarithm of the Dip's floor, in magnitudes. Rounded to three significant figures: -2.35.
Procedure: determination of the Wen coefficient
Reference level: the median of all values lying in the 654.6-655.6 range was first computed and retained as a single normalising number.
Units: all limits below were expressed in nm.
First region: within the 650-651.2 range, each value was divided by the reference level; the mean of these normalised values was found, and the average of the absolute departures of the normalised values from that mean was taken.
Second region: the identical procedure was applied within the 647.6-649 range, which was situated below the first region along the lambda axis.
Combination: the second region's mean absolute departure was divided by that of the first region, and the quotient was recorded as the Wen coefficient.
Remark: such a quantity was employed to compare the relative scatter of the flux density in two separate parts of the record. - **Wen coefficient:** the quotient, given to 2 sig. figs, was 1.5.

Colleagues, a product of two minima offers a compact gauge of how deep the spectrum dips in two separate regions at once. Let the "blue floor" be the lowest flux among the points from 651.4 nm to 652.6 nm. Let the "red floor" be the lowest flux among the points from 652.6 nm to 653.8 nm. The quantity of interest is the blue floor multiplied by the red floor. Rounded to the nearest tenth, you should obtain 75.3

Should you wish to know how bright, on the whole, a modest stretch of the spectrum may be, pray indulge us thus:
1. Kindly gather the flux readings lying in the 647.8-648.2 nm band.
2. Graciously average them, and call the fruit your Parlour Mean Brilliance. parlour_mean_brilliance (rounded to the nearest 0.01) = 9.11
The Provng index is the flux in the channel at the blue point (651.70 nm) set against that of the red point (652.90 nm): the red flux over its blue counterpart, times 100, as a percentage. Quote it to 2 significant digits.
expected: 97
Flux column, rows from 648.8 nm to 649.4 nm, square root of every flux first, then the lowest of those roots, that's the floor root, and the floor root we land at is 2.99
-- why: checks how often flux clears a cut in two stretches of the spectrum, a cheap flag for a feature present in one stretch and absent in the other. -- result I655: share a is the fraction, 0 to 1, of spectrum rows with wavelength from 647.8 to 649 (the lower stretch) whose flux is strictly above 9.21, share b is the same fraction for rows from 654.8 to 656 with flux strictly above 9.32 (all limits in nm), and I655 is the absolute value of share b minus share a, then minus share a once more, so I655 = -0.2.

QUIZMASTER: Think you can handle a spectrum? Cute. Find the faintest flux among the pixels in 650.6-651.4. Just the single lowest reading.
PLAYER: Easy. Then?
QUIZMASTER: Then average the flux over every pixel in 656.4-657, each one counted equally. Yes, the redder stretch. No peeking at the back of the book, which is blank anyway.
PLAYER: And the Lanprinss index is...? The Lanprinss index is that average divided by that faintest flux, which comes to 1.06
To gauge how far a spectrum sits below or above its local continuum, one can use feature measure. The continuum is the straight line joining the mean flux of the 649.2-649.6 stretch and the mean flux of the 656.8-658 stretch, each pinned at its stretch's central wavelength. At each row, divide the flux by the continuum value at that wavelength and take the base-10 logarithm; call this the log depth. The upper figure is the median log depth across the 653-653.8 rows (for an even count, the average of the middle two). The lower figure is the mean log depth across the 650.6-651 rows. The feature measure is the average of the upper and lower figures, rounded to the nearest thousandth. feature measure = 0.009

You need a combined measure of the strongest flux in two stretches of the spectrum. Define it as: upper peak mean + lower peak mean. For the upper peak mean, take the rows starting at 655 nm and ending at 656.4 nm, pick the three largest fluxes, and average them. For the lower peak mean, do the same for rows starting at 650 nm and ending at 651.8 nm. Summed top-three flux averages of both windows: 18.7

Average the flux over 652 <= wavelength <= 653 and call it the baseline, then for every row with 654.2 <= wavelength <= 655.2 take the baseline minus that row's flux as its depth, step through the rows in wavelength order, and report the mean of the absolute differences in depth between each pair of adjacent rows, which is 0.42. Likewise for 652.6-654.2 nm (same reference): 0.33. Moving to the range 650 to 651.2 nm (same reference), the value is 0.28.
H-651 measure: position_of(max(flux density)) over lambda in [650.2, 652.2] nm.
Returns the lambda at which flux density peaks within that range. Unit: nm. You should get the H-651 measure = 651.70 nm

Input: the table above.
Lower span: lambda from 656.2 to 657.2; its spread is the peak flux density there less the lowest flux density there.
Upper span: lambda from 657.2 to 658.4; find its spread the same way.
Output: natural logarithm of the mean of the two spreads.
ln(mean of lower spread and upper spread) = -0.1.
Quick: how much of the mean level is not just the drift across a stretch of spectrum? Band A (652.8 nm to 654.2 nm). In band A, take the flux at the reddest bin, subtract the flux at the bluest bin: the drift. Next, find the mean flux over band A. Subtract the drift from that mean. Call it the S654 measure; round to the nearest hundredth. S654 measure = 9.50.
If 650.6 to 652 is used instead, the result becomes 9.57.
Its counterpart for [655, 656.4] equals 9.38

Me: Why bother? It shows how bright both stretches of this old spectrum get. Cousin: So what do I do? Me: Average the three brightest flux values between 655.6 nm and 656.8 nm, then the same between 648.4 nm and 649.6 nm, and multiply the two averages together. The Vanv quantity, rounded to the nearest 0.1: 86.2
